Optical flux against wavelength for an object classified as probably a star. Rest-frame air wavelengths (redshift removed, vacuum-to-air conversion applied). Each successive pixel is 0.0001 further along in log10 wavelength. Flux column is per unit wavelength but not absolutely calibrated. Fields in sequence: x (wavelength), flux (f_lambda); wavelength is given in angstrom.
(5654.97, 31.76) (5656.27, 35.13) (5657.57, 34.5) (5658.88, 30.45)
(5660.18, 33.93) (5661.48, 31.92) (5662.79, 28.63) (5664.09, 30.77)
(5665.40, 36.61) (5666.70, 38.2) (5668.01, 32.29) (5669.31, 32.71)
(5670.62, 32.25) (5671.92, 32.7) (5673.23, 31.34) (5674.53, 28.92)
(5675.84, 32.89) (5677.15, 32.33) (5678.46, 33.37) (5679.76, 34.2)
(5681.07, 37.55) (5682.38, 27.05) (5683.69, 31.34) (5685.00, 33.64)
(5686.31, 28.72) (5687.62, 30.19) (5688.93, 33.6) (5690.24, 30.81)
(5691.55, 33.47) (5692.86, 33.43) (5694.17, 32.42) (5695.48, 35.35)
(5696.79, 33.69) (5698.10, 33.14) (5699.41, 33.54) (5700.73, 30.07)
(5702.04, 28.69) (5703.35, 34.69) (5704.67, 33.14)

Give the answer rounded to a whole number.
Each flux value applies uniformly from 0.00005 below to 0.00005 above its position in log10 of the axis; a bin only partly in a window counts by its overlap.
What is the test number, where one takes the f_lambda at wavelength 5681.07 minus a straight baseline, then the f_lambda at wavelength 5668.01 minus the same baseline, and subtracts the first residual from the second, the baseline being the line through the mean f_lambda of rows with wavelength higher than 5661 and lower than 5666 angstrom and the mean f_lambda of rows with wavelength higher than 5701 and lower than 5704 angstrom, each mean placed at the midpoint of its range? -5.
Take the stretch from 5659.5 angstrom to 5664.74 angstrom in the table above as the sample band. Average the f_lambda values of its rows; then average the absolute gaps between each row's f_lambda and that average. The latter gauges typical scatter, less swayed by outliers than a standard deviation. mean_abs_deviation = 1.6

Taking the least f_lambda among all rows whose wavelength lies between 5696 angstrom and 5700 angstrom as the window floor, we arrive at 33.14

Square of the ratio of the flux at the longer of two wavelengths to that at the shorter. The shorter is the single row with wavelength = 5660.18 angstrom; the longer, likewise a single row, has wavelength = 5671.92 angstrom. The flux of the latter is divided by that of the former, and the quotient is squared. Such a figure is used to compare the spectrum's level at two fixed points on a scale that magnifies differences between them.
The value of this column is 0.93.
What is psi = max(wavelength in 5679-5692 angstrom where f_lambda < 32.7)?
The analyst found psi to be 5690.24 angstrom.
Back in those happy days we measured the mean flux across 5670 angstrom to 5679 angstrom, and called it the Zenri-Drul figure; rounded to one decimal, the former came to 32.0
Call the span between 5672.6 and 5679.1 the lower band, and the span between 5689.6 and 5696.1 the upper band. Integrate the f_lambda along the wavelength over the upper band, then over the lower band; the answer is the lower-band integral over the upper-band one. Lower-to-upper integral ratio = 0.96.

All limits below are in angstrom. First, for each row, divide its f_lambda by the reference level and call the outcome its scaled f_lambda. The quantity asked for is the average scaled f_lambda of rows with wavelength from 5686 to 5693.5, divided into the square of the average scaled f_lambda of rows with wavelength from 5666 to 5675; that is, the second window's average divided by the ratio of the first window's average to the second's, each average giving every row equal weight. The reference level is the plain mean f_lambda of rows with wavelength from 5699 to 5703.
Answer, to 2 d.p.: 1.09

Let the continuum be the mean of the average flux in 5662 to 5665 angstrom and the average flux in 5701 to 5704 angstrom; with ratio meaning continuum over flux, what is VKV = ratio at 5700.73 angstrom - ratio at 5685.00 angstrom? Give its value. 0.11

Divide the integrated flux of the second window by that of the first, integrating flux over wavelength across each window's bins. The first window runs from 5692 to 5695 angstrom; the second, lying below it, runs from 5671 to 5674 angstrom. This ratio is 0.97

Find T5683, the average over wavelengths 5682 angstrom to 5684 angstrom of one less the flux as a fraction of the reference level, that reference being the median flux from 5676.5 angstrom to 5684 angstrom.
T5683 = 0.11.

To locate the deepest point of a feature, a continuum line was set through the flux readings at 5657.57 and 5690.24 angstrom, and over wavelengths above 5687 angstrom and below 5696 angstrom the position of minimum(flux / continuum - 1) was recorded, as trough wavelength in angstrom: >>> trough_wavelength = 5687.62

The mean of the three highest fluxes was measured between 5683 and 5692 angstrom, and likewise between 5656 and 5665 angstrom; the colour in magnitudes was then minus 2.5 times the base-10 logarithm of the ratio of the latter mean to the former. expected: -0.03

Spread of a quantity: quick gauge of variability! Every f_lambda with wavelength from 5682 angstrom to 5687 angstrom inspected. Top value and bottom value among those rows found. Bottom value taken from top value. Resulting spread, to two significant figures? 6.6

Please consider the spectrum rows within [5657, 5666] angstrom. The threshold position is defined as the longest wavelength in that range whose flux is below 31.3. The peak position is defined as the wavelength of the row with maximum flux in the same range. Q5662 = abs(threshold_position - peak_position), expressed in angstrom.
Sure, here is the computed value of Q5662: 1.3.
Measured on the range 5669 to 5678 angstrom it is 1.3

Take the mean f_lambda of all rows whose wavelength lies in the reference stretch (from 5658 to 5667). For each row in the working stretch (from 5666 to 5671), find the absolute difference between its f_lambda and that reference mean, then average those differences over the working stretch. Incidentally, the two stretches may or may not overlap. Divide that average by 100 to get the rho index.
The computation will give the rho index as 0.0170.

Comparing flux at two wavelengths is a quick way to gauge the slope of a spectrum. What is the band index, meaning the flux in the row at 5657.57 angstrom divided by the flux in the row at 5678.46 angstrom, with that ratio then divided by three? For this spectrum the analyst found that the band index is 0.345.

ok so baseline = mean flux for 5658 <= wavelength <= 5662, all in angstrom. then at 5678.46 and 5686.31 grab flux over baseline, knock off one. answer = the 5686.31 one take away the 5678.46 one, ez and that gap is -0.14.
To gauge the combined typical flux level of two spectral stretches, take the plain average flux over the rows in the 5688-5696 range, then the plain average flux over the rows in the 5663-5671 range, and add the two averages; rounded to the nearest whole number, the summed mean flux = 67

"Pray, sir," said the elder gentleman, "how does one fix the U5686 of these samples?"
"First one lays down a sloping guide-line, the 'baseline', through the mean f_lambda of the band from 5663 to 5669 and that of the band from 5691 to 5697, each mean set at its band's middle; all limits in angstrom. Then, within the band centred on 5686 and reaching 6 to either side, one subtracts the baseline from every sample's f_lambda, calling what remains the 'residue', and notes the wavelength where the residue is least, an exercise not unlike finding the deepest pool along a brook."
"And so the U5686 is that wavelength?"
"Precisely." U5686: 5682.38 angstrom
